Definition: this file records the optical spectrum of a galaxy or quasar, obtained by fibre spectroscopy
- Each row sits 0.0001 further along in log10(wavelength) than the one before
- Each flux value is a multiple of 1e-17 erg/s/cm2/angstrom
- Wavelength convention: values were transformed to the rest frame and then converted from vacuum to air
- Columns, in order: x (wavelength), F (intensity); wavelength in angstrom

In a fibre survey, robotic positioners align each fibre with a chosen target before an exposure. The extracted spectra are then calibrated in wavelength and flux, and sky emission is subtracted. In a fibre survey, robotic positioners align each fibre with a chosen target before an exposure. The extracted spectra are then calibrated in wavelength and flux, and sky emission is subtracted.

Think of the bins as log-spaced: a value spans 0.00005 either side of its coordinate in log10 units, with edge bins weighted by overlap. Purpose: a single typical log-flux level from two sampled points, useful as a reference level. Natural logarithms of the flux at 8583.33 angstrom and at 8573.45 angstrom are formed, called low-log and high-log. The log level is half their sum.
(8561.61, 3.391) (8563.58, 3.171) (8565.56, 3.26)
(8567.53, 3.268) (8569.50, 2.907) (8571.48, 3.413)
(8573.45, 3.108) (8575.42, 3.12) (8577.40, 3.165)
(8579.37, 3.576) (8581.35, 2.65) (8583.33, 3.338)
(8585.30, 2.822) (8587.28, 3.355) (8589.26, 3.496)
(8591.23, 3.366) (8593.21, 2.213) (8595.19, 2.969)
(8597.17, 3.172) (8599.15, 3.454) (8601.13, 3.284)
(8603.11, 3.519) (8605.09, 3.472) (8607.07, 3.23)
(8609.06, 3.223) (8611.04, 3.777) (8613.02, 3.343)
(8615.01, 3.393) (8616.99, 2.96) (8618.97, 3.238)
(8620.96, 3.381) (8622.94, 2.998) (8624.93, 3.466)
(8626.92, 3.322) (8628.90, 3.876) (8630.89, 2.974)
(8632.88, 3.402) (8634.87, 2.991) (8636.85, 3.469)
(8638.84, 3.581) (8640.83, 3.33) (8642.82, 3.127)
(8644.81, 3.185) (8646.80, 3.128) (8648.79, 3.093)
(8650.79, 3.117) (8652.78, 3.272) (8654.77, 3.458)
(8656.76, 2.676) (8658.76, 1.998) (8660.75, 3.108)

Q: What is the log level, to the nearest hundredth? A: 1.17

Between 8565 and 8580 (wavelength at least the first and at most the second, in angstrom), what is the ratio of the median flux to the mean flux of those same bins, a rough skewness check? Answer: 1.00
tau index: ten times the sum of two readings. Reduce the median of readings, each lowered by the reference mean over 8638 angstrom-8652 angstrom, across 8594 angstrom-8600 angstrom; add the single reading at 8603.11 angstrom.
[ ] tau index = 34.7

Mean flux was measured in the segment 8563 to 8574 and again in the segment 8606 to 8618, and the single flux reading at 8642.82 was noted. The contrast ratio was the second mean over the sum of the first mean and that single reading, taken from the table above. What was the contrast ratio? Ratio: 0.526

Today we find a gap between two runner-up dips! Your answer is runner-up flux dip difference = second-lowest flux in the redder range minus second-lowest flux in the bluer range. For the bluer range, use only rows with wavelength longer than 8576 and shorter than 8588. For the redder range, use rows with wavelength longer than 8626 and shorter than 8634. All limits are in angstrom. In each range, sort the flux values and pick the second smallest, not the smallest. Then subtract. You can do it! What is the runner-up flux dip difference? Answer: 0.5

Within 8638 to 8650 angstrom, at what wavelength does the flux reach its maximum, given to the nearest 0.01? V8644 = 8638.84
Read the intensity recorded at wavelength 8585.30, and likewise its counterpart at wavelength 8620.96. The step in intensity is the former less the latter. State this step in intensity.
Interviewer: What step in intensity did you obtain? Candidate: -0.56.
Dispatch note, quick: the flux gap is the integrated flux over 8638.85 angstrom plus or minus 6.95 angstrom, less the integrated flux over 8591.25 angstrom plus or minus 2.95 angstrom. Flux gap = 28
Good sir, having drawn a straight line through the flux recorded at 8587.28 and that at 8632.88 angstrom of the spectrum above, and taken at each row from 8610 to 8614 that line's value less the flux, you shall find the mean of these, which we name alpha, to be -0.18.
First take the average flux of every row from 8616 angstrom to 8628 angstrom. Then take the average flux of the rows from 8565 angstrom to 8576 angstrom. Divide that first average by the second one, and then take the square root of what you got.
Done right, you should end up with 1.01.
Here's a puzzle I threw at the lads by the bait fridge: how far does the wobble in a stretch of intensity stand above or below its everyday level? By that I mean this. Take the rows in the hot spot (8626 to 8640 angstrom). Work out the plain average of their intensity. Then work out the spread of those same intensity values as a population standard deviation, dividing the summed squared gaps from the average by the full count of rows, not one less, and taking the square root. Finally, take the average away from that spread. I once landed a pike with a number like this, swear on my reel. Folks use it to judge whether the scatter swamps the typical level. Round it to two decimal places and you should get -3.08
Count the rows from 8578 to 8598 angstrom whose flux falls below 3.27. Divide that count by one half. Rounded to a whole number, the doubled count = 10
